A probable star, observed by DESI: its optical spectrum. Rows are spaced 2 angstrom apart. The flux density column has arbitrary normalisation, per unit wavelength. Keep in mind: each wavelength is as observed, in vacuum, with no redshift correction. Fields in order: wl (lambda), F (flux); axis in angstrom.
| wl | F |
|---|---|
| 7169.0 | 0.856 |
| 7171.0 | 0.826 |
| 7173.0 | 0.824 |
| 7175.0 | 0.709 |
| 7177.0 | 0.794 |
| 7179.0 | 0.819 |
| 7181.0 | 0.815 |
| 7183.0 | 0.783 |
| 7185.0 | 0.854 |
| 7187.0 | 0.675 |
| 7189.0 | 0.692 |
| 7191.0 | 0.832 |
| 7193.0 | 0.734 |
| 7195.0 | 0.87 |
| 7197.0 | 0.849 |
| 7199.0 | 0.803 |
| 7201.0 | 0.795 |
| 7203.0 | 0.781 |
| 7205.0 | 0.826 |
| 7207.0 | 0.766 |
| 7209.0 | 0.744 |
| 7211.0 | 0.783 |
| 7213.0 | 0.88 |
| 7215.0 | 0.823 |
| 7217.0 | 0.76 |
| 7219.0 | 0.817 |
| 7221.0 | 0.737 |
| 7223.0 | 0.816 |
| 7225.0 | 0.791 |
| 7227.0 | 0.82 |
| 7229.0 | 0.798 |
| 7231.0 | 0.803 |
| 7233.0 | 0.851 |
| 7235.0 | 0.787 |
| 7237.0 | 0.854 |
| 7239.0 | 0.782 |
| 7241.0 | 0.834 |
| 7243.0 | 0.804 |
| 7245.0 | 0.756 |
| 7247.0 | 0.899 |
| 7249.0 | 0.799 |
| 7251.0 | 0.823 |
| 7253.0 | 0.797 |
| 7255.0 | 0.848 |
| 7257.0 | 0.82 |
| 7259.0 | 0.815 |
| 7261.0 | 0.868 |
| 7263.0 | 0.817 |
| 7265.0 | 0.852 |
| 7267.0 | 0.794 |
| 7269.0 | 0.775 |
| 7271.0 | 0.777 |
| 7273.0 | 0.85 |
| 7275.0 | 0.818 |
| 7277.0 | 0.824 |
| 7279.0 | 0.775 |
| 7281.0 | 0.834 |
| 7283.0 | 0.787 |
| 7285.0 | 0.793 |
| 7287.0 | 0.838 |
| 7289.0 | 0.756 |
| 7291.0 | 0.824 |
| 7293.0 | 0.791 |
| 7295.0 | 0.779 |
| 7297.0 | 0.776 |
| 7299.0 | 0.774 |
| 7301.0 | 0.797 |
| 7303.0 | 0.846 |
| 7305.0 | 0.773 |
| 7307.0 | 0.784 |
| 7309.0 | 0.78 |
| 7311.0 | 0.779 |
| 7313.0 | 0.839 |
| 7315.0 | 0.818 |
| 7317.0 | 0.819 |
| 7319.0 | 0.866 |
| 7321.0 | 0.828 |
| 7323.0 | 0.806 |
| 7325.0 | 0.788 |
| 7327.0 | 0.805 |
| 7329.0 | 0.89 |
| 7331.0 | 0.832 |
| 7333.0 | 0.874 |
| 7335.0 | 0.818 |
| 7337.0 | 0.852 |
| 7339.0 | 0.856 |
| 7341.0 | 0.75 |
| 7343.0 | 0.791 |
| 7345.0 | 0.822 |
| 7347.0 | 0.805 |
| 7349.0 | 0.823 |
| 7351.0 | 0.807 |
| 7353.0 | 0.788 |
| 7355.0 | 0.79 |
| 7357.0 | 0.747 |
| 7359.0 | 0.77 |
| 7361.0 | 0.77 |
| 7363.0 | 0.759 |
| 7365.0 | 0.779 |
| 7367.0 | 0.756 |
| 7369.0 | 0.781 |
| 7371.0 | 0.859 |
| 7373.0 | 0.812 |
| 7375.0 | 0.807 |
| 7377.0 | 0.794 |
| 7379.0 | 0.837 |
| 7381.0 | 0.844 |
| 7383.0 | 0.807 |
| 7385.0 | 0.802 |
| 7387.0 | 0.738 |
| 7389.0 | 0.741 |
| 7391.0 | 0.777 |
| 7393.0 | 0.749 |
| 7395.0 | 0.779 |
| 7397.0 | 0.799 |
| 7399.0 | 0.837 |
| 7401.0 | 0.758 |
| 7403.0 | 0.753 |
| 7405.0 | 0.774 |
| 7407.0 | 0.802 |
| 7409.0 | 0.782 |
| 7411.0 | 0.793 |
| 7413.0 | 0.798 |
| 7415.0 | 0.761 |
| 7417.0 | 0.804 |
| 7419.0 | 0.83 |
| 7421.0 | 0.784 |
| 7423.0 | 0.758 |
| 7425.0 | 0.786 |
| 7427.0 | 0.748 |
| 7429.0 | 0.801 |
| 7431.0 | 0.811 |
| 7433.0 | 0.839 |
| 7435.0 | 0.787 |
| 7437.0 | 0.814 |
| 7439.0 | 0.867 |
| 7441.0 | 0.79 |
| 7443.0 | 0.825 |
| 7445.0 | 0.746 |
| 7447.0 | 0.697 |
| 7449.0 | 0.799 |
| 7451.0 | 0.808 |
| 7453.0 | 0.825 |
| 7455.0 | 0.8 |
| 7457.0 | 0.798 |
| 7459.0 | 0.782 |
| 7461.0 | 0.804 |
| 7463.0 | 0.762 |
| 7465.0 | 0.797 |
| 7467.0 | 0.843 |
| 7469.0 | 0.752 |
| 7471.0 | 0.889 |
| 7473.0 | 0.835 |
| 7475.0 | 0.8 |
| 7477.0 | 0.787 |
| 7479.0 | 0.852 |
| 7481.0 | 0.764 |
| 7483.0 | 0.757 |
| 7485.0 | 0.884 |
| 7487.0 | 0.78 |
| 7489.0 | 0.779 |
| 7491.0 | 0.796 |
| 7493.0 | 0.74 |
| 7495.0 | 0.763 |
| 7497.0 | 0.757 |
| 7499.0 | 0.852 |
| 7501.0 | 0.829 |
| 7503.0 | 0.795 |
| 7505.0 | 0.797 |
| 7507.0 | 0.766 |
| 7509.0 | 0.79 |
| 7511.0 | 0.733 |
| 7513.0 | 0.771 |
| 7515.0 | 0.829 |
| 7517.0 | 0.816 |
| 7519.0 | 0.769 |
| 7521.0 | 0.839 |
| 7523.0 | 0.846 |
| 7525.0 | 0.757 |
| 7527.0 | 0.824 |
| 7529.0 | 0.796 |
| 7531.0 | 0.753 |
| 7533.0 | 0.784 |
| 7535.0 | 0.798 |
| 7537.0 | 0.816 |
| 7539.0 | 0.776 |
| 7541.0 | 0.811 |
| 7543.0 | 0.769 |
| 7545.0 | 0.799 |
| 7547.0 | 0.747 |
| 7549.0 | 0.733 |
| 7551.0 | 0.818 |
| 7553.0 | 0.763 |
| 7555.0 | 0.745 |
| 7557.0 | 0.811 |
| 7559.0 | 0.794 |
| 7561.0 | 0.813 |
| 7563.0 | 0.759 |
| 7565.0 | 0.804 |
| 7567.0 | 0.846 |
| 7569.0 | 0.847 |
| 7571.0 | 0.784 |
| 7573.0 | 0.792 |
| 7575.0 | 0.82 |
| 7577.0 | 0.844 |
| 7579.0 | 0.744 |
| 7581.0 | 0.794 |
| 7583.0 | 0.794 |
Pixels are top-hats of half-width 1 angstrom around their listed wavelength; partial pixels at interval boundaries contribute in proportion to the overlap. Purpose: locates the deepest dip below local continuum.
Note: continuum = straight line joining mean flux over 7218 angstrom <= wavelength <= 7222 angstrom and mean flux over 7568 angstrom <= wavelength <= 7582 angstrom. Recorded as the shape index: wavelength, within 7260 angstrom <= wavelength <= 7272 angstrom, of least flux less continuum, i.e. 7269.0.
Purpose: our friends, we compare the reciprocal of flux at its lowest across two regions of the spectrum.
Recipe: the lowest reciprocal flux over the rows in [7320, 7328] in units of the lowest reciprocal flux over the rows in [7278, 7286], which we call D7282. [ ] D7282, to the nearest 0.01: 1.01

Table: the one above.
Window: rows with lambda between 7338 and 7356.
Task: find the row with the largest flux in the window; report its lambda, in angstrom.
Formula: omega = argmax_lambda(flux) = 7339.0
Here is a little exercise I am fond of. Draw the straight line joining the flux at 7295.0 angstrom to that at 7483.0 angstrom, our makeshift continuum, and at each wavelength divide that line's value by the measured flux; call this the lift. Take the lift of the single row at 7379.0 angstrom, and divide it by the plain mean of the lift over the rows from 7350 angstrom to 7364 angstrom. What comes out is 0.92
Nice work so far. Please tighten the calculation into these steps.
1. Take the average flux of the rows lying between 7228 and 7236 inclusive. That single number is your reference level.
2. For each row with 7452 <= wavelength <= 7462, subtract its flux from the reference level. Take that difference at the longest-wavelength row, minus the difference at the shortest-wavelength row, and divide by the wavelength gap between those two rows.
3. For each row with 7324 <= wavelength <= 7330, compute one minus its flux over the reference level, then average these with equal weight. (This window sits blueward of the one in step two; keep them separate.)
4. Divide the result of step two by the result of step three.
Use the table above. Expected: -0.12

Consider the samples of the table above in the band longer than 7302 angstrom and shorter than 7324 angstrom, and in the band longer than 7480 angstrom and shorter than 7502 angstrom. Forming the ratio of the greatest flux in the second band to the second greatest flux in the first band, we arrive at 1.04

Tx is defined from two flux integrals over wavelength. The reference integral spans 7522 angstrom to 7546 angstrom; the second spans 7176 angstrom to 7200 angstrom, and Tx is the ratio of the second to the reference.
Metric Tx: 1.00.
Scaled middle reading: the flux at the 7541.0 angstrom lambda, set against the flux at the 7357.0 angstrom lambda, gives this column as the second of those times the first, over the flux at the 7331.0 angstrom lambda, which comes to 0.73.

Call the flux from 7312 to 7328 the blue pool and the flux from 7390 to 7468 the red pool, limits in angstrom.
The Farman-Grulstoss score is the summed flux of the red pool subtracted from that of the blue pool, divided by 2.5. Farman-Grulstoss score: -9.7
